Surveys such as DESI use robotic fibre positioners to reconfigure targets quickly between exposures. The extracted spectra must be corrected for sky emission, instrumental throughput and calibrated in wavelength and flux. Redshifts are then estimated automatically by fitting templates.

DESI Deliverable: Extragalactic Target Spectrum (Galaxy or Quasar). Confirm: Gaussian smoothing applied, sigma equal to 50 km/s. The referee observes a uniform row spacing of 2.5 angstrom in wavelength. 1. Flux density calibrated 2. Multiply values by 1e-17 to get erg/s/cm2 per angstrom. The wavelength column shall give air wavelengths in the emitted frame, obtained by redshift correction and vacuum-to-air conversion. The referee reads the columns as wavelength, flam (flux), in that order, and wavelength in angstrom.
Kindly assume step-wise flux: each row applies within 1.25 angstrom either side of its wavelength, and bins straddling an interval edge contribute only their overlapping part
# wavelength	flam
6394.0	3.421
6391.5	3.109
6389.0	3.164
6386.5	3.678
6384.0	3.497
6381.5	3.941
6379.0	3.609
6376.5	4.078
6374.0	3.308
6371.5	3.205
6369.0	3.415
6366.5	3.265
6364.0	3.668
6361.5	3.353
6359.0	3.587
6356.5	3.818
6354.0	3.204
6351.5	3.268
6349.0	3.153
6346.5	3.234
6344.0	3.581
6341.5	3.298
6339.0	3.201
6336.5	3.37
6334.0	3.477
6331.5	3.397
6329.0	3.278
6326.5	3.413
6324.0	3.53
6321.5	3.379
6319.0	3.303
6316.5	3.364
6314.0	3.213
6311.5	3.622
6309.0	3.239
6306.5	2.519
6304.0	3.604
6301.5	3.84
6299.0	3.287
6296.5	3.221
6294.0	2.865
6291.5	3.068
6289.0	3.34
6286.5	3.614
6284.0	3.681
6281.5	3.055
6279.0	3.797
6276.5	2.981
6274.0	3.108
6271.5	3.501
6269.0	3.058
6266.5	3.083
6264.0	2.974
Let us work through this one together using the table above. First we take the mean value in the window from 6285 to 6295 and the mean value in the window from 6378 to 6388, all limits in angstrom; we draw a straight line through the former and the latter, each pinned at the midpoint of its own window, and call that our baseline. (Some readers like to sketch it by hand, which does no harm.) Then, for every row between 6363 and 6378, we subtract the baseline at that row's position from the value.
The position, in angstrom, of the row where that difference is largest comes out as 6376.5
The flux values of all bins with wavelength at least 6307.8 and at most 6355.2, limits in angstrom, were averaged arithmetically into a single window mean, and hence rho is 3.34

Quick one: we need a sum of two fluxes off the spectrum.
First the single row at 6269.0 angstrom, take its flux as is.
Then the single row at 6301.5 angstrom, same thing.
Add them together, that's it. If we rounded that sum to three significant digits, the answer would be 6.90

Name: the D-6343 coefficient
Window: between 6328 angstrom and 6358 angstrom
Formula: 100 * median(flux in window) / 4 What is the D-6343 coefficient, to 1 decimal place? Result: 82.2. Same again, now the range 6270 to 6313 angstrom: 82.2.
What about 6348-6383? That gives 84.6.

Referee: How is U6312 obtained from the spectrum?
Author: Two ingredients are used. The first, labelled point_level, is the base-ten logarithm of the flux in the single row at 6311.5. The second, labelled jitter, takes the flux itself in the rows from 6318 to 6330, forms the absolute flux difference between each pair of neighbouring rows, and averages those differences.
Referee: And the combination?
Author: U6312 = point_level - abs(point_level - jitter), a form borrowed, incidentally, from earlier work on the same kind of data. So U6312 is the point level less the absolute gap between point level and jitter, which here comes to 0.12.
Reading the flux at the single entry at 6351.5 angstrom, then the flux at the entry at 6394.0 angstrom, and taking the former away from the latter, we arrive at 0.2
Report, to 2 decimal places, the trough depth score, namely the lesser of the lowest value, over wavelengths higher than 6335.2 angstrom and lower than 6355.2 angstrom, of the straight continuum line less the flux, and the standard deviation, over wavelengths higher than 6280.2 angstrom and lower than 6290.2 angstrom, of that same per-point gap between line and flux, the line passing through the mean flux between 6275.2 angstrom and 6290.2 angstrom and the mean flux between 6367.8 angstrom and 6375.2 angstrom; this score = -0.24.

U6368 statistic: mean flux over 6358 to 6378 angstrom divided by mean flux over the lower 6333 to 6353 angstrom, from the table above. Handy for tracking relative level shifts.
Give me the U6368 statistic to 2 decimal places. 1.05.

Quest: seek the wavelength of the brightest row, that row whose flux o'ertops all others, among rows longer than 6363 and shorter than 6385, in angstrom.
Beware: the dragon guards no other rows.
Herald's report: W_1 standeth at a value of 6376.5 angstrom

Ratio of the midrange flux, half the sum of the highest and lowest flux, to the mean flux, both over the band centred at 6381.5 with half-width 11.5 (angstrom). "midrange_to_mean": 1.024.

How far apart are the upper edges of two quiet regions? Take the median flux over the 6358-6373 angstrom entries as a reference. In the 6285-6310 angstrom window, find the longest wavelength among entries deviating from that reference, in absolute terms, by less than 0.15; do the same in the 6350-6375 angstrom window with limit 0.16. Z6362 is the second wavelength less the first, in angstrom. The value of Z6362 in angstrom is 65.0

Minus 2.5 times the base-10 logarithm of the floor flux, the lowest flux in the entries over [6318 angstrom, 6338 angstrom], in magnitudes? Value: -1.29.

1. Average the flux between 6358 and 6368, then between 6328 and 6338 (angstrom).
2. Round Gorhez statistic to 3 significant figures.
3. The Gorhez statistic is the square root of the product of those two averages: 3.42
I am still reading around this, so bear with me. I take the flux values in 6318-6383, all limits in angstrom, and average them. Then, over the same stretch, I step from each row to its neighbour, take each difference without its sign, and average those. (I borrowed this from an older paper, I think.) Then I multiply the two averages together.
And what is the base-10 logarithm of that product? -0.10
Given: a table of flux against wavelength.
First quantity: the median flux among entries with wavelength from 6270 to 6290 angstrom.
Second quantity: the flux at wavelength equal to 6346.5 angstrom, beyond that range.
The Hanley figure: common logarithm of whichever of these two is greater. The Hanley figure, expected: 0.53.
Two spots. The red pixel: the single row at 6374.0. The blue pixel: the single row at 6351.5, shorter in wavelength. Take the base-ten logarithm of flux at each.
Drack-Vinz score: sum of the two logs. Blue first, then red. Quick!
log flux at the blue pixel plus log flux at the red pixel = 1.034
